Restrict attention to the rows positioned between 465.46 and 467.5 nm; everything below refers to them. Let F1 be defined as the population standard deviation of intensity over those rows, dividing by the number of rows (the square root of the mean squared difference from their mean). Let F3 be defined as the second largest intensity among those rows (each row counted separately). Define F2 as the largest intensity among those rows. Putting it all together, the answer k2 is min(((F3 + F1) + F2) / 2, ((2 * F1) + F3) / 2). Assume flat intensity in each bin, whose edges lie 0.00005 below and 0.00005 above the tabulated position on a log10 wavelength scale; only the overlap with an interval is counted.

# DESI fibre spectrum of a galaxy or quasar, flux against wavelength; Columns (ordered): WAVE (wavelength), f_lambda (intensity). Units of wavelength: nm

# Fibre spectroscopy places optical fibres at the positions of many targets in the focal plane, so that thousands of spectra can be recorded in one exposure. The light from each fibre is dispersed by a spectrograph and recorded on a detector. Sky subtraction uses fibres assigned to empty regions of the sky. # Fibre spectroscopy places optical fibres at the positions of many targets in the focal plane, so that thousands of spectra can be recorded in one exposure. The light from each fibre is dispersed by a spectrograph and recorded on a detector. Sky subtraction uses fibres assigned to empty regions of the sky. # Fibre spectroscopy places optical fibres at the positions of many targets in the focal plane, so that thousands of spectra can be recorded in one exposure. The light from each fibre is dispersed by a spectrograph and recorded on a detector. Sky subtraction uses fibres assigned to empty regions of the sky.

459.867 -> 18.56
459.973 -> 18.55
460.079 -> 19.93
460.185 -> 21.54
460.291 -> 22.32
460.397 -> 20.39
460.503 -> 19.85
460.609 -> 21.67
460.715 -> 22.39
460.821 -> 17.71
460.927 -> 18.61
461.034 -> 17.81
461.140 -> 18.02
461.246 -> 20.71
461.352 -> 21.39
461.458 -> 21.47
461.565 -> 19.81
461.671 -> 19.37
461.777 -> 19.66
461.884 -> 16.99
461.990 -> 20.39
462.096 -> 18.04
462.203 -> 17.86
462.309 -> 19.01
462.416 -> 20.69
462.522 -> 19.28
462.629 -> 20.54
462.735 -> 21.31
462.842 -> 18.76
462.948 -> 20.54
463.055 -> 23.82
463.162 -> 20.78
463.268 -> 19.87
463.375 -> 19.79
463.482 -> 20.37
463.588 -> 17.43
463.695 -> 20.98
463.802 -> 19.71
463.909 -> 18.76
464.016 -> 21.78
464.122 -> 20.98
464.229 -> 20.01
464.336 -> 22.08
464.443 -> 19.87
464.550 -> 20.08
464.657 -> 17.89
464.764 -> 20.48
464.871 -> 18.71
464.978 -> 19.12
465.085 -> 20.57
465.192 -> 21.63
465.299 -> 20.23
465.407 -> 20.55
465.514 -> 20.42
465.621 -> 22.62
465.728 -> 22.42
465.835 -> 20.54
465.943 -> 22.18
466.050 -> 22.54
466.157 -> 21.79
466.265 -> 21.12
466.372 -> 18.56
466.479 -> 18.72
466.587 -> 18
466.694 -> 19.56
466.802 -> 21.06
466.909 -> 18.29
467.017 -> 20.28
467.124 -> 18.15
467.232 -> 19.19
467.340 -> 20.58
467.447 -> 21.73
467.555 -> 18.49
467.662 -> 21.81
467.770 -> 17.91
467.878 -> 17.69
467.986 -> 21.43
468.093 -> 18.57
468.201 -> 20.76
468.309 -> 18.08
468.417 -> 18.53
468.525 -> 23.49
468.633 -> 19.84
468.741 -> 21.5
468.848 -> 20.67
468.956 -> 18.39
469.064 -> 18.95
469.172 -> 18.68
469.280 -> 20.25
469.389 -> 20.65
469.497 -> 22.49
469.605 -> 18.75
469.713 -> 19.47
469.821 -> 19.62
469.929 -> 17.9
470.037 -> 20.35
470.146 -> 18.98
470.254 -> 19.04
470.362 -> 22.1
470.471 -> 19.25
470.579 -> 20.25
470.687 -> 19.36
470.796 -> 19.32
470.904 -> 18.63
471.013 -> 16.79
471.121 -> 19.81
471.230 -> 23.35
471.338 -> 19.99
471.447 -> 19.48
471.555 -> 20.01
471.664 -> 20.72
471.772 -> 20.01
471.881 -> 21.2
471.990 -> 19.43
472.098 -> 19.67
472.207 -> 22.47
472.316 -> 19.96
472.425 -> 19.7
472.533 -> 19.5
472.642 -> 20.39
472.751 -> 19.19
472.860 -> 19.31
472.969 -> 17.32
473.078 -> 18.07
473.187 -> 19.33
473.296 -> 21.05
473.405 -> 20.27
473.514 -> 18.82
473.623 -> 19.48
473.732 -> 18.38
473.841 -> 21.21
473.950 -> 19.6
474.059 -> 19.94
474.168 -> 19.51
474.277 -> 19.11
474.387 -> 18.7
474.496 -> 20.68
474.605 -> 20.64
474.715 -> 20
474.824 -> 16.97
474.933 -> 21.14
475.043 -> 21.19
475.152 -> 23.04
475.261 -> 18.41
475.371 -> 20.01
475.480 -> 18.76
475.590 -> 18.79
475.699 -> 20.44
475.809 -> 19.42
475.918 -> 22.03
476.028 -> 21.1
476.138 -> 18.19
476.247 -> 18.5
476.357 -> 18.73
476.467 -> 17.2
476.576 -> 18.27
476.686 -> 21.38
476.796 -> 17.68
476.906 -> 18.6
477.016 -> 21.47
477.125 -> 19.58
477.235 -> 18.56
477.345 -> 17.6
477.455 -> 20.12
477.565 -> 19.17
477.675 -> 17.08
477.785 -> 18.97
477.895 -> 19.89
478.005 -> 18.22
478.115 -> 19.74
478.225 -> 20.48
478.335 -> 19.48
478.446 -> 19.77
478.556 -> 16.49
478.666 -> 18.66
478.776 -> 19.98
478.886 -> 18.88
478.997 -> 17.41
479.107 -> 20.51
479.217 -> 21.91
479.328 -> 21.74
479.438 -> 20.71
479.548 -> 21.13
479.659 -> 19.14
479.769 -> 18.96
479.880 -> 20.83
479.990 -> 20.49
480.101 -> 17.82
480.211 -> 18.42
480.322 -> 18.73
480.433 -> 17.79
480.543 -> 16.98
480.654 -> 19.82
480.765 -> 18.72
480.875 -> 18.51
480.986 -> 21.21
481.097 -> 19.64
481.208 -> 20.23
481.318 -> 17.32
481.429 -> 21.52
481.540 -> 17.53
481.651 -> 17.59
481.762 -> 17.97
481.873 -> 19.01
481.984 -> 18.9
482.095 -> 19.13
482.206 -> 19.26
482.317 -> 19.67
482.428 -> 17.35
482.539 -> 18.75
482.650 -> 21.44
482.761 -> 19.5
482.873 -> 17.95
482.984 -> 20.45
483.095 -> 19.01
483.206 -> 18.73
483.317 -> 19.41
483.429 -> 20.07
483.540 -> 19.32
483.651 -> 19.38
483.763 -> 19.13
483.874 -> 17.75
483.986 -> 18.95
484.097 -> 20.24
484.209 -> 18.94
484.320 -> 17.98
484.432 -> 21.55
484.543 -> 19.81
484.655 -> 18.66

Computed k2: 12.8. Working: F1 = 1.54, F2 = 22.62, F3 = 22.54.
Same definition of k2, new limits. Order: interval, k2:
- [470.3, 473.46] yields 12.6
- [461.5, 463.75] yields 12.1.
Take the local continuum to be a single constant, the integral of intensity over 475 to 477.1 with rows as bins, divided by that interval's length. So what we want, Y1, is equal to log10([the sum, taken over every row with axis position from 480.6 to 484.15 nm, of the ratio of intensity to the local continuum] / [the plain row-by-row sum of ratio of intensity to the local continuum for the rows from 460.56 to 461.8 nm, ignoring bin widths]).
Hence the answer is 0.41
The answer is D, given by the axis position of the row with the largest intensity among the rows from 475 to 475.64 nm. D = 475.152 nm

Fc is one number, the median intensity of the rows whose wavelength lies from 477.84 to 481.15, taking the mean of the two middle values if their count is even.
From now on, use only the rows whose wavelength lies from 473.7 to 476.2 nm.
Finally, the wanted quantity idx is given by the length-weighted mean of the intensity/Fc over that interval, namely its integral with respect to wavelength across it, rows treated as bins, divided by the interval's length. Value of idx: 1.02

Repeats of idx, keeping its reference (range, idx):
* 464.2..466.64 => 1.05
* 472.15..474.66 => 1.01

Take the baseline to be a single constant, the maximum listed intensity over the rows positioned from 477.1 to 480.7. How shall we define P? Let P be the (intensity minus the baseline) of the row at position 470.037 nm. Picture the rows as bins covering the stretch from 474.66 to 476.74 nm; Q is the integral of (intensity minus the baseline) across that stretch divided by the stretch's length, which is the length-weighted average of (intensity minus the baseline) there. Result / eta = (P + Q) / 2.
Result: -1.90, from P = -1.6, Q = -2.25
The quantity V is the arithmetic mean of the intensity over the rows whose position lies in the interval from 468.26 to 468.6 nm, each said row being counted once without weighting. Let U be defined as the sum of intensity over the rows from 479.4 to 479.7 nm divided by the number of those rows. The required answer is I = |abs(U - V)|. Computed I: 0.3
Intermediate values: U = 20.3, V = 20.0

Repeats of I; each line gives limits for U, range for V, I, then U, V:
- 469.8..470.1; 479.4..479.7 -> 1.0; 19.3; 20.3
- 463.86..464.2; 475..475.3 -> 0.4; 20.5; 20.9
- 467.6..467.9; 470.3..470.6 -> 1.4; 19.1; 20.5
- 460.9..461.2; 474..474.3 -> 1.4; 18.1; 19.5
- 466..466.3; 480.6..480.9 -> 2.8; 21.8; 19.0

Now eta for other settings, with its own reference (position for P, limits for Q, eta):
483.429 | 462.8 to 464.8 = -1.77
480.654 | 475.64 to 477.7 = -2.38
